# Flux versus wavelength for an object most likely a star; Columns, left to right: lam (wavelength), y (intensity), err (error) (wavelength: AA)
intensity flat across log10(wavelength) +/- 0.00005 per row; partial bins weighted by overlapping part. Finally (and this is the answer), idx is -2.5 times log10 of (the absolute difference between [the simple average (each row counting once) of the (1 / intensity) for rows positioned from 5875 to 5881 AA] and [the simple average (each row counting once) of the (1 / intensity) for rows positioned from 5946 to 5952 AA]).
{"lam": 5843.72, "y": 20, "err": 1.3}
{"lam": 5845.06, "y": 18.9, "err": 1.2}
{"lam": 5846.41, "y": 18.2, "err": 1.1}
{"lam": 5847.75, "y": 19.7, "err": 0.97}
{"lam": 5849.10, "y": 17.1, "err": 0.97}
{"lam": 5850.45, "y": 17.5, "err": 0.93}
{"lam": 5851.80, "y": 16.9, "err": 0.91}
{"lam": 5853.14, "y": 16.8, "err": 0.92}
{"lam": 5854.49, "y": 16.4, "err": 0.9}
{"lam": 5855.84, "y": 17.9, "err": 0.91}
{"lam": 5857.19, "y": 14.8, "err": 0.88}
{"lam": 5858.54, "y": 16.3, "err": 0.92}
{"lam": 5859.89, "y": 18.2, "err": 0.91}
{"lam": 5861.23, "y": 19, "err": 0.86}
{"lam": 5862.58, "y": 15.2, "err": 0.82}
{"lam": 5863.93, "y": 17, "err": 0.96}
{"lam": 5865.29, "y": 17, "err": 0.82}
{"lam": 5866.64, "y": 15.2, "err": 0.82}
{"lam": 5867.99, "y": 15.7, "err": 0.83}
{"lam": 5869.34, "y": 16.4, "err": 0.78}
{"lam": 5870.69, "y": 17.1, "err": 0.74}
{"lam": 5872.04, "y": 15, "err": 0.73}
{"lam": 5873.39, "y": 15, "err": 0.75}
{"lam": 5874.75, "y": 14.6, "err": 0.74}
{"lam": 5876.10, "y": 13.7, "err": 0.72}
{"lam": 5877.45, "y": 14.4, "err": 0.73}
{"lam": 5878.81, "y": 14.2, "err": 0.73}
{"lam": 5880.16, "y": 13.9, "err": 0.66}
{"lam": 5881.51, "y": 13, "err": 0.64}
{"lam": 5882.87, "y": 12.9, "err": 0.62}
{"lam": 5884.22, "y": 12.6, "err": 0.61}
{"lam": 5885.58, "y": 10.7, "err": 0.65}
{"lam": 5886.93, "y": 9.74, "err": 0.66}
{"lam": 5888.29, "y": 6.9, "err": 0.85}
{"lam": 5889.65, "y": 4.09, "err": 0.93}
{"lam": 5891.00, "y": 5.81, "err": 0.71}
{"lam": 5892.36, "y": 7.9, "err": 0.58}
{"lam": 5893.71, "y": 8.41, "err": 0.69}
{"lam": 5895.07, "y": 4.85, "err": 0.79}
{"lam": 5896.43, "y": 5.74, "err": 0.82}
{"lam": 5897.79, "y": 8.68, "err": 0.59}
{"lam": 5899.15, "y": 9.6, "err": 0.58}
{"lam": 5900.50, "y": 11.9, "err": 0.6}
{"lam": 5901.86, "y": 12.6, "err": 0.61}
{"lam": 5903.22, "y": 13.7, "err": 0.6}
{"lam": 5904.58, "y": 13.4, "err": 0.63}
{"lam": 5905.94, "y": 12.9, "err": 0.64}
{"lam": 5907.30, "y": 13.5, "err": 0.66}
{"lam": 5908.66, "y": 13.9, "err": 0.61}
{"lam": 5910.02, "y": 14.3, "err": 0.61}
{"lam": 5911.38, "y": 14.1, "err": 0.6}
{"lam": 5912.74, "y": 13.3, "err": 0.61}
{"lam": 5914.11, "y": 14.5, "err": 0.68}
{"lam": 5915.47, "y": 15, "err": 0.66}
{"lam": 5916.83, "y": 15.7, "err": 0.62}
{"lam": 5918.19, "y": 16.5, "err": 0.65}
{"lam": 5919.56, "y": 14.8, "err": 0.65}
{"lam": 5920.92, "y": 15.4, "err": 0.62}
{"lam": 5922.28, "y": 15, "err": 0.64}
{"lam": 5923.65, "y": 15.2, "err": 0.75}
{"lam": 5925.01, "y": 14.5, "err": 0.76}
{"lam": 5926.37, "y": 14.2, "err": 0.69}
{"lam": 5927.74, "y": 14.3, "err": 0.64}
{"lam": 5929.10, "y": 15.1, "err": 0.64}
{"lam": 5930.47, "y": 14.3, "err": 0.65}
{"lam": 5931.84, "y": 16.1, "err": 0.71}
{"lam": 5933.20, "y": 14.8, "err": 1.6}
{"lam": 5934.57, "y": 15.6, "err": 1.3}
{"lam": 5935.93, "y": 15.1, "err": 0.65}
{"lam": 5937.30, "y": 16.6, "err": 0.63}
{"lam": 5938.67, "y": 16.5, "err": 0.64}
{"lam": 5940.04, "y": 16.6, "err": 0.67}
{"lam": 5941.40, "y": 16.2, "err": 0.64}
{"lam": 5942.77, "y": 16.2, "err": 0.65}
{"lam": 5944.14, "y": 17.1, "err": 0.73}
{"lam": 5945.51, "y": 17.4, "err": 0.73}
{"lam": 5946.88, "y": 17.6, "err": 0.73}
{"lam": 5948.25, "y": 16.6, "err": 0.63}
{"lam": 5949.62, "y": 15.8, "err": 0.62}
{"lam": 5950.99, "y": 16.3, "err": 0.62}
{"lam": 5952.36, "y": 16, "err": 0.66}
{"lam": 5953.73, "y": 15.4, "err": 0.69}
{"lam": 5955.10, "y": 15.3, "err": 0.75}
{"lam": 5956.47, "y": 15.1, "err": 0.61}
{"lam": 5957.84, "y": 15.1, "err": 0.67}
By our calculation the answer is 4.9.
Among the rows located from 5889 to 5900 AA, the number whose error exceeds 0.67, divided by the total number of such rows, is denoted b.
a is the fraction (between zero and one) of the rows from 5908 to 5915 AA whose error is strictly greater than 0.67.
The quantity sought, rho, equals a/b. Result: 0.3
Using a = 0.20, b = 0.6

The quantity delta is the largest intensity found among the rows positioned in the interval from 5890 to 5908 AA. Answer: 13.7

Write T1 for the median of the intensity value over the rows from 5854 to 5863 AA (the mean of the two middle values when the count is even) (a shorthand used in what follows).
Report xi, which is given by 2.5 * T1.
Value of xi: 41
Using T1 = 16.4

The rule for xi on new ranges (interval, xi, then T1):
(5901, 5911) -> 34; 13.5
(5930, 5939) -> 39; 15.6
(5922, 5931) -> 36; 14.5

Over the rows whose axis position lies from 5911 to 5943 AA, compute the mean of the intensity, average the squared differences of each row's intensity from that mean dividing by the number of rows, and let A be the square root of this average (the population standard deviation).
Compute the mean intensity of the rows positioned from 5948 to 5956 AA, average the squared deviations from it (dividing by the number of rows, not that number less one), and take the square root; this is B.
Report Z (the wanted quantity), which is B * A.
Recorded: 0.4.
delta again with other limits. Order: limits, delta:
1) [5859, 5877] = 19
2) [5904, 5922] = 16.5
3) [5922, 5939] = 16.6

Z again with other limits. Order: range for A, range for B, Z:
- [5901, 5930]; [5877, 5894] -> 3.1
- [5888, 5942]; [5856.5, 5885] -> 5.9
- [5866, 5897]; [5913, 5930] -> 2.5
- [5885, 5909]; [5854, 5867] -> 4.3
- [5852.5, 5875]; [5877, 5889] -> 2.9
